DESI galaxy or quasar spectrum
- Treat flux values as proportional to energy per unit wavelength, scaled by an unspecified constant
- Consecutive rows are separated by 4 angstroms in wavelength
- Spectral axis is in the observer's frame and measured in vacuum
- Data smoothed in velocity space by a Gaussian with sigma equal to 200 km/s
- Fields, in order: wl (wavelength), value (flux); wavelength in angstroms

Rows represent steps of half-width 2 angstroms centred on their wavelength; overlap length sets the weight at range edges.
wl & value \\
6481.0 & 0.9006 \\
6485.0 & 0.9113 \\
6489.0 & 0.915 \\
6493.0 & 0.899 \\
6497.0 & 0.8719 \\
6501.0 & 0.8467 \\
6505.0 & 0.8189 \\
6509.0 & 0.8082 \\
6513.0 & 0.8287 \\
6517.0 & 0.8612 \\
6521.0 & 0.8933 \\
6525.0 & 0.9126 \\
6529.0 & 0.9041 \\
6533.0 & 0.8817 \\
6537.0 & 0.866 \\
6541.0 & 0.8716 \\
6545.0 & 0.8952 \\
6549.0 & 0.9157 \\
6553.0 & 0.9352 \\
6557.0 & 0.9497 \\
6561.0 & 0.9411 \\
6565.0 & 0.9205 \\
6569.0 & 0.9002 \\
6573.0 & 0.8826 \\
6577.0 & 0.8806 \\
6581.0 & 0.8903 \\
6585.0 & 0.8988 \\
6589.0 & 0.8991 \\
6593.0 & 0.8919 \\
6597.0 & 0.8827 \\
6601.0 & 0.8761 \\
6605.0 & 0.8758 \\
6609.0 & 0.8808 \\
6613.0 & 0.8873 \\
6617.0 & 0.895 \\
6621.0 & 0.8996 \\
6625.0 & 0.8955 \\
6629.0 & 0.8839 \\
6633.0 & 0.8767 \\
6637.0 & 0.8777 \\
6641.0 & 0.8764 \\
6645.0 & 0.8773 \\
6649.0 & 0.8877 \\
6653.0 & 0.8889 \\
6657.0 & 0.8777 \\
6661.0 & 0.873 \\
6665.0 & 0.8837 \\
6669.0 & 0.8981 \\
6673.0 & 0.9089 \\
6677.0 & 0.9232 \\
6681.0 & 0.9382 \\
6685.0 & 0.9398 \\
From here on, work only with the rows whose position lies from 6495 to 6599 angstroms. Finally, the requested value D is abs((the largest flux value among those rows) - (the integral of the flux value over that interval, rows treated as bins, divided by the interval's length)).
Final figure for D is 0.063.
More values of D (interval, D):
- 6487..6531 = 0.046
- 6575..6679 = 0.035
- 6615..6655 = 0.014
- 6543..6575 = 0.032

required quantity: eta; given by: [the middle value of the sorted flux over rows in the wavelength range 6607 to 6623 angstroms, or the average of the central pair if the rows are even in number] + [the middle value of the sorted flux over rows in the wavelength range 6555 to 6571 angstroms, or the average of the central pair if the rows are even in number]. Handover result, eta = 1.82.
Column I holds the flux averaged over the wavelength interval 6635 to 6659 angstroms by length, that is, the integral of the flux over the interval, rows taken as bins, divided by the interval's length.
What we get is 0.881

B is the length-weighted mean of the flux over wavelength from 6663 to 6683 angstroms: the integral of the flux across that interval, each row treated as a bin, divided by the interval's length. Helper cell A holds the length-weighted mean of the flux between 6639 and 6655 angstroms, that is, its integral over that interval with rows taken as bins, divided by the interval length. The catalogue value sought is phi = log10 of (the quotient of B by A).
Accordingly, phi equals 0.013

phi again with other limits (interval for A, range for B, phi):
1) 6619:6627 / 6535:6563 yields 0.006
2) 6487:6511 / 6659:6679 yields 0.019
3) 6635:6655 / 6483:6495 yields 0.013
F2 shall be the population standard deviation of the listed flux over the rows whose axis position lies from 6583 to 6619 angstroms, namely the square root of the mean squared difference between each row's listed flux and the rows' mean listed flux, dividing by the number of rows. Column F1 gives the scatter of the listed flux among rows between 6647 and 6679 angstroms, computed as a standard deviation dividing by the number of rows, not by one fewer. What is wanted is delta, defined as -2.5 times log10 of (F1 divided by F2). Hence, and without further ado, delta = -0.6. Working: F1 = 0.016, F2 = 0.009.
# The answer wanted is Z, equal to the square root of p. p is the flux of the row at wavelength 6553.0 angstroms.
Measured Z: 0.967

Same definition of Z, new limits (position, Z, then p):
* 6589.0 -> 0.948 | 0.8991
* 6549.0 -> 0.957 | 0.9157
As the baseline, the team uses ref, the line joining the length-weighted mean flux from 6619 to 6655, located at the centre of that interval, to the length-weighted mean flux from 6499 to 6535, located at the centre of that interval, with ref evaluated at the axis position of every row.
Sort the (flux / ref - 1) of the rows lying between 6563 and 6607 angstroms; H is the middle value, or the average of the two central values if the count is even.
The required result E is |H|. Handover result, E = 0.018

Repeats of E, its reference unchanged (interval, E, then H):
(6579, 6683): 0.004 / 0.004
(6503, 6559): 0.026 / 0.026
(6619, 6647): 0.008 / -0.008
